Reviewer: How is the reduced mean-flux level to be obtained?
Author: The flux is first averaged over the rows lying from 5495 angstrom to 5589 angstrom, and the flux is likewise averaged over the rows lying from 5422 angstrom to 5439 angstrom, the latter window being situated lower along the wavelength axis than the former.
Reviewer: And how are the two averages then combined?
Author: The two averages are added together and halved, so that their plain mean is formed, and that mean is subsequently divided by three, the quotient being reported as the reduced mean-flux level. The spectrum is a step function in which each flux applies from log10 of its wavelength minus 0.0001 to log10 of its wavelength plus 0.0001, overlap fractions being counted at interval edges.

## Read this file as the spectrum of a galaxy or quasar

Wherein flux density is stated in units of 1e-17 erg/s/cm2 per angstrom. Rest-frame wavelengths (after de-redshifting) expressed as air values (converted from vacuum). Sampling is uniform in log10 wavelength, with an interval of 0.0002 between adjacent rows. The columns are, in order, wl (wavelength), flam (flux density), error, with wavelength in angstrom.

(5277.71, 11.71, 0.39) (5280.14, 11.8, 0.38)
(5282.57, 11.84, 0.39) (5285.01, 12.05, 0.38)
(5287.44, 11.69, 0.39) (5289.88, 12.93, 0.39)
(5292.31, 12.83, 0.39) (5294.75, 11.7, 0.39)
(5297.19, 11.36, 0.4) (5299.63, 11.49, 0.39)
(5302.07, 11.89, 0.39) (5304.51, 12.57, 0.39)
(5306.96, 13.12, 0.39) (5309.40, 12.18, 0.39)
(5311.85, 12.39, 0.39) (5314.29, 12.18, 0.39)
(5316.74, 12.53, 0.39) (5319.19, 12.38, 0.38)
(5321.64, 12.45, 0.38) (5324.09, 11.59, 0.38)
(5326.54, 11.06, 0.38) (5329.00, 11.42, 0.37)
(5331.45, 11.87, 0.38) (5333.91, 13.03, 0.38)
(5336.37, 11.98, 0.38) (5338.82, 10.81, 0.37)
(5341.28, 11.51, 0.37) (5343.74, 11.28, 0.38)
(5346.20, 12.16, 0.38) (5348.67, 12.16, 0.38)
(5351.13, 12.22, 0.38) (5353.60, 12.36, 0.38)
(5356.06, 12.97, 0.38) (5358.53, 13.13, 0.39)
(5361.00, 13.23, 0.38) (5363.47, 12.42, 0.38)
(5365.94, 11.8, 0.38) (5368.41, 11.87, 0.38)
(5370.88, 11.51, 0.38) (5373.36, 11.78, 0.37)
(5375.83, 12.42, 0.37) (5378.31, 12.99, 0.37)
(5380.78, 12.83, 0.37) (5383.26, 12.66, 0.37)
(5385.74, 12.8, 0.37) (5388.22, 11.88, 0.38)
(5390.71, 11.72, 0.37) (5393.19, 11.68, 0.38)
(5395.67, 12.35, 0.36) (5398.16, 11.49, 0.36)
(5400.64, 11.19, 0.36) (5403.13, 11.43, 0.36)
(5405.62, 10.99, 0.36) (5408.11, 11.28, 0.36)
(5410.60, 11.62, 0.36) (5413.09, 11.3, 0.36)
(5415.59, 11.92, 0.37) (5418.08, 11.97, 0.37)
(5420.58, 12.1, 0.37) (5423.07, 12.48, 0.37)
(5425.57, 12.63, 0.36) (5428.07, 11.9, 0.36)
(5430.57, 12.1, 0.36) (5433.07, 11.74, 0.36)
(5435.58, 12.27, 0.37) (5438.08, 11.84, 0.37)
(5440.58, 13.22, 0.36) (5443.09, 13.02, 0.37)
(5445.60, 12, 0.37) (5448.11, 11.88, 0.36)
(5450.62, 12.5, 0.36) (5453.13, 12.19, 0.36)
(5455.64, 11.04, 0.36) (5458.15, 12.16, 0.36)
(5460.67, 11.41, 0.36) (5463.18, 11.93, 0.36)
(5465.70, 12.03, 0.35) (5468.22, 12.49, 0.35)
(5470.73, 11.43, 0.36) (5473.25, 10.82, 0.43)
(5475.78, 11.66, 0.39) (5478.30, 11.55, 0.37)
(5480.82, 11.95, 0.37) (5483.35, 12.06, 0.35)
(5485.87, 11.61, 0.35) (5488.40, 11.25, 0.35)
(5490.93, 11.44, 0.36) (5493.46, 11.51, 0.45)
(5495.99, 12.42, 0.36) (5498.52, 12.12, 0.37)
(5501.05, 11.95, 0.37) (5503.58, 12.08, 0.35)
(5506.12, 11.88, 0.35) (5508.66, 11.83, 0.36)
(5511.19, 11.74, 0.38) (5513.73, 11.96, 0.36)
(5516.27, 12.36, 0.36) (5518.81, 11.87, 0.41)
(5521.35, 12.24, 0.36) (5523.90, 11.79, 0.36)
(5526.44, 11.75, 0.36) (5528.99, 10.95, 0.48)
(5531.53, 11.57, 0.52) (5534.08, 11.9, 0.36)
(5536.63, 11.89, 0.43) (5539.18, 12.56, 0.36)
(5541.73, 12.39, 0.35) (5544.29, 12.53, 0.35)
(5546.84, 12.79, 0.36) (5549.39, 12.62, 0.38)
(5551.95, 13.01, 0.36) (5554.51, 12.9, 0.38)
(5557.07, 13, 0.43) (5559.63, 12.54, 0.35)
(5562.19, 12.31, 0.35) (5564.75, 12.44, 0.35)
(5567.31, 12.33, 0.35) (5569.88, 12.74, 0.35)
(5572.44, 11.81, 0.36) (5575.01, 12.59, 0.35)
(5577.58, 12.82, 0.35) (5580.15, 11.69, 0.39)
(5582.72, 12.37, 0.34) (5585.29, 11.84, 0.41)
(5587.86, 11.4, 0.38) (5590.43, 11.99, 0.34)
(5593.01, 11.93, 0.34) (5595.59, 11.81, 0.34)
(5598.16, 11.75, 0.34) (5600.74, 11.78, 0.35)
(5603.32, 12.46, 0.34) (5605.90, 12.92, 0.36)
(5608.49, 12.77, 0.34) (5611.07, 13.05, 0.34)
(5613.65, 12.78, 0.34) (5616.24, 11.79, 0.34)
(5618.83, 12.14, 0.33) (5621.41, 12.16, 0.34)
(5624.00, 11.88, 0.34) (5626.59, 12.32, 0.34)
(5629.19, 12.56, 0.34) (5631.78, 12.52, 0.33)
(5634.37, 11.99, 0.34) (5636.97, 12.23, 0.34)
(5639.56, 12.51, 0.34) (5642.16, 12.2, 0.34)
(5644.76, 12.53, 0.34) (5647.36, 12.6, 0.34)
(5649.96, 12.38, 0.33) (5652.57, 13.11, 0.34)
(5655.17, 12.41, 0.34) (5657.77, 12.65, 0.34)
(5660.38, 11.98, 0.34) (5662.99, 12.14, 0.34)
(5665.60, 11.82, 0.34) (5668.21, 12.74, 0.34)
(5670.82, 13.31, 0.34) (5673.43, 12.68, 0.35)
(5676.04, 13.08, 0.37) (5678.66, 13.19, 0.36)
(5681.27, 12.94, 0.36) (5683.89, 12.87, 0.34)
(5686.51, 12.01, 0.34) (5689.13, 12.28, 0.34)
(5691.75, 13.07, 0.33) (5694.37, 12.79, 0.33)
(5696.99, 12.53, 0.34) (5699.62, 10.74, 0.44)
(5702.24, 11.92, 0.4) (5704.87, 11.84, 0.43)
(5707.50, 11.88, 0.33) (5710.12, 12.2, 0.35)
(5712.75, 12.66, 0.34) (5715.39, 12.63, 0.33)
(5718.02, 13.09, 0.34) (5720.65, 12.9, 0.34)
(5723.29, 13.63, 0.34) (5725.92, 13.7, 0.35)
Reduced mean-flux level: 4.05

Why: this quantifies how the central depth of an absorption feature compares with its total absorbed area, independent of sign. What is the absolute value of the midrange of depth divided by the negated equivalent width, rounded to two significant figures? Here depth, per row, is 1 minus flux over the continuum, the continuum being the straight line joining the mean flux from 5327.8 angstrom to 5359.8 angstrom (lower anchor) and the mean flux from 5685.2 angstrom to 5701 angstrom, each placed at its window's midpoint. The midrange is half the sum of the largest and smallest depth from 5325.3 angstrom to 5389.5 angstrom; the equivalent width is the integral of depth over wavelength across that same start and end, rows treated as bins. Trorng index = 0.010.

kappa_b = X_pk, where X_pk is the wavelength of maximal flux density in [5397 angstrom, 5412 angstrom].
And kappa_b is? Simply 5410.60 angstrom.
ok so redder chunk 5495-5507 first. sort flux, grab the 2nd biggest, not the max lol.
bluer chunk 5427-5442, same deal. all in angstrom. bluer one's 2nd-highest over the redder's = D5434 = 1.01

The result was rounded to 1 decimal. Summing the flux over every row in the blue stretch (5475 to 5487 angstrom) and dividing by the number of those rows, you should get 11.8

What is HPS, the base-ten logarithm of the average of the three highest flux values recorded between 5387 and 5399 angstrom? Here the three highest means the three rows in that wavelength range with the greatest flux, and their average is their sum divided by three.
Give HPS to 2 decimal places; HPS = 1.08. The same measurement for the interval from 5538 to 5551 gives 1.10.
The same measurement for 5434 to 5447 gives 1.11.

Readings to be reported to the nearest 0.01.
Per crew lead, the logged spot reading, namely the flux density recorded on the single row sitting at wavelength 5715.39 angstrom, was 12.63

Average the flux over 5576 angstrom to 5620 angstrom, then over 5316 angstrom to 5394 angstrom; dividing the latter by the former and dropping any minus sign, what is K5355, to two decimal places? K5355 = 1.00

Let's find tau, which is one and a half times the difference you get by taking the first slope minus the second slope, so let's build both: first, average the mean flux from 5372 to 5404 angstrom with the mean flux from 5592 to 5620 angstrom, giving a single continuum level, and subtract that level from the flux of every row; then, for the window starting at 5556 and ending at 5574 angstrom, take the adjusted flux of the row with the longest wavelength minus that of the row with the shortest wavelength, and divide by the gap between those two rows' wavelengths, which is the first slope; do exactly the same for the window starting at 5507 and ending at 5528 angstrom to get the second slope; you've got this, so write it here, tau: -0.109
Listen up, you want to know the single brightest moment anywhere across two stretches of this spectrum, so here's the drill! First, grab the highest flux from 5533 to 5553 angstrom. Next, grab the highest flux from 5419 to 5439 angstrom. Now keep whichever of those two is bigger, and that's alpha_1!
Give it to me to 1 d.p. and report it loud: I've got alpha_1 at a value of 13.0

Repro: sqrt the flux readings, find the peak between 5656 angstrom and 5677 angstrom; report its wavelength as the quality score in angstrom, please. 5670.82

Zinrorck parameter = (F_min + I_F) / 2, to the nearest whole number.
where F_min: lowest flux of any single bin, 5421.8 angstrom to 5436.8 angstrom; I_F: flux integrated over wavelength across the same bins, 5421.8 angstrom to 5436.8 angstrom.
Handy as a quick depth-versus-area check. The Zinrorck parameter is 97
